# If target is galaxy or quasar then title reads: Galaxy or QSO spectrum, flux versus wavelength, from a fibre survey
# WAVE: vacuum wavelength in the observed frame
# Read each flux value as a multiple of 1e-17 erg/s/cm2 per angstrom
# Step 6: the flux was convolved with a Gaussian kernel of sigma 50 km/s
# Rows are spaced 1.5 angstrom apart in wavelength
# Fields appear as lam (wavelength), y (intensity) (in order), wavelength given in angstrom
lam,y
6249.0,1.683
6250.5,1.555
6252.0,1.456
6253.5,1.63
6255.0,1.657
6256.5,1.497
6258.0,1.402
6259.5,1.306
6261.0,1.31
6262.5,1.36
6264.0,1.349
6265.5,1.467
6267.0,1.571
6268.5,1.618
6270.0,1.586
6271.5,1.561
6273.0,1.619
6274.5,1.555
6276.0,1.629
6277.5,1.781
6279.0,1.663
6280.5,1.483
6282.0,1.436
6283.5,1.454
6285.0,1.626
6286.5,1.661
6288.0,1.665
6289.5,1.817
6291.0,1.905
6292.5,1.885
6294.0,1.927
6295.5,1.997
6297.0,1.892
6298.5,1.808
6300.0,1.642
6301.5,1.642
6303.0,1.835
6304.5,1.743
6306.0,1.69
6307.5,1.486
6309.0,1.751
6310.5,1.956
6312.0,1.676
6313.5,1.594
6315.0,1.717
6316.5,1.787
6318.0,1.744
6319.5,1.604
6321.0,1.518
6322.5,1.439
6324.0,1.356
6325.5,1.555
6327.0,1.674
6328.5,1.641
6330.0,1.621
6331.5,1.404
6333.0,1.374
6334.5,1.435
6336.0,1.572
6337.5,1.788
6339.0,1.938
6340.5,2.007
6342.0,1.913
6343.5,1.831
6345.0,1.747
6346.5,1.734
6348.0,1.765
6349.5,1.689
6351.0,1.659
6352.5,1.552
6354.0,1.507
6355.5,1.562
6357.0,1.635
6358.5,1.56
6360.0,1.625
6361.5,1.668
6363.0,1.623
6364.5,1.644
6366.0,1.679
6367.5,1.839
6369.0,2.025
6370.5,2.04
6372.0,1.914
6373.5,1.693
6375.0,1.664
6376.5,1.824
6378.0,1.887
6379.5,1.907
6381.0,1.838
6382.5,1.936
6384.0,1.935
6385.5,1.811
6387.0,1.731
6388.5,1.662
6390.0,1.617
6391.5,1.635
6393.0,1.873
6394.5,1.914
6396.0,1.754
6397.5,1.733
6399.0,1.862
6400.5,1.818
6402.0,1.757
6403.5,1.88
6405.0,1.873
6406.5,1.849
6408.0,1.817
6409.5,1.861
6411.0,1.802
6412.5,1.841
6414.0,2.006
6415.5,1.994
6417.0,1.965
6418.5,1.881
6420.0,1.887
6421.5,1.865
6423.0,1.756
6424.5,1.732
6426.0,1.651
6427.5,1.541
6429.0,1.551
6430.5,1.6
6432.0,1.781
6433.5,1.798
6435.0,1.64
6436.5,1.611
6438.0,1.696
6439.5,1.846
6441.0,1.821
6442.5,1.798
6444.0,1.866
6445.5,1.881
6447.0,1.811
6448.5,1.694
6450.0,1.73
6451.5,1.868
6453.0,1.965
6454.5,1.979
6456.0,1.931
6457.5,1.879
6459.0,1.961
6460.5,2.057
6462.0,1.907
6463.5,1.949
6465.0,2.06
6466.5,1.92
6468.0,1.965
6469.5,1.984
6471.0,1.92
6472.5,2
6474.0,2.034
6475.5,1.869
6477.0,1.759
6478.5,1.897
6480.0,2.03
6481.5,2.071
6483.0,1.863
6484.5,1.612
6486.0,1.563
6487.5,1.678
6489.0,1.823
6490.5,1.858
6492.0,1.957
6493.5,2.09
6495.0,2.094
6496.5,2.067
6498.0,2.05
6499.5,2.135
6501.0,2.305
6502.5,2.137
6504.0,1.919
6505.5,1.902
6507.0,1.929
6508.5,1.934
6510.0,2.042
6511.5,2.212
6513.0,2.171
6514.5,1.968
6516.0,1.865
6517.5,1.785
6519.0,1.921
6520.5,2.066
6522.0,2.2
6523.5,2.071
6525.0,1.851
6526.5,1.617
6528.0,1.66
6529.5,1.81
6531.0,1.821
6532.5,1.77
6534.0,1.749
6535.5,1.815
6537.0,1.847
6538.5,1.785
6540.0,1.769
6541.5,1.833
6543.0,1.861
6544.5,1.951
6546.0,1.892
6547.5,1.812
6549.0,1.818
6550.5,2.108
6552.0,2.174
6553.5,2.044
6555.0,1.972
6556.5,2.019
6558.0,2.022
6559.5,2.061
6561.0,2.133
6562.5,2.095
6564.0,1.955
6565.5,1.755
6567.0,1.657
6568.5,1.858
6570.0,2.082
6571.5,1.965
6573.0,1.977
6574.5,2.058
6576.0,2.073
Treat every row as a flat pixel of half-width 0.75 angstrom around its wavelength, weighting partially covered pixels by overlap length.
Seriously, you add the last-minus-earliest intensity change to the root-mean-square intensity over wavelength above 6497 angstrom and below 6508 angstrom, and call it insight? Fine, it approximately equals 1.94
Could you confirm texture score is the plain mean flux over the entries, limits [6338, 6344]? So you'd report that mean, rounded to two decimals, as 1.92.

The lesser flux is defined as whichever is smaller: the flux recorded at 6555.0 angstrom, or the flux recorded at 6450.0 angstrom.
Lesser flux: 1.73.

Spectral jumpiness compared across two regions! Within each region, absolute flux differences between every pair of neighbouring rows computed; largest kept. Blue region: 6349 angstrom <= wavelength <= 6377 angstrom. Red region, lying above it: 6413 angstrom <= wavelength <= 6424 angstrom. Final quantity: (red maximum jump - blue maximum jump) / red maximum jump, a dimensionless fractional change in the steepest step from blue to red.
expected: -1.0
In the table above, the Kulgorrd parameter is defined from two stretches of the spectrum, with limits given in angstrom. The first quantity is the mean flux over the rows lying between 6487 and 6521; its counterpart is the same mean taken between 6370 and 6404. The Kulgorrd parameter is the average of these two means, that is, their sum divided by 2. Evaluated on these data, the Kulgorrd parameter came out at 1.904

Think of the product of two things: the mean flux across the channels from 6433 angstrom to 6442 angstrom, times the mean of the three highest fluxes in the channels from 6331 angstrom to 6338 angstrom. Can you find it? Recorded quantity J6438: 2.8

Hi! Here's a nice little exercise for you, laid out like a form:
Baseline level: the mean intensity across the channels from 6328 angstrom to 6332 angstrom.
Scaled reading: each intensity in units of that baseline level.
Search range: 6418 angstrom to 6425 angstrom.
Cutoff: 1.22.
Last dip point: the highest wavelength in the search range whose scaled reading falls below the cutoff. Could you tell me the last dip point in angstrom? 6424.5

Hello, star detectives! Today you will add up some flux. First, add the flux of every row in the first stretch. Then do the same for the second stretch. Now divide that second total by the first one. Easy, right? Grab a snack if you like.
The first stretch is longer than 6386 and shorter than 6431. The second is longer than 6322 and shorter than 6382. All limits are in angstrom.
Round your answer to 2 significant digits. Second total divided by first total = 1.3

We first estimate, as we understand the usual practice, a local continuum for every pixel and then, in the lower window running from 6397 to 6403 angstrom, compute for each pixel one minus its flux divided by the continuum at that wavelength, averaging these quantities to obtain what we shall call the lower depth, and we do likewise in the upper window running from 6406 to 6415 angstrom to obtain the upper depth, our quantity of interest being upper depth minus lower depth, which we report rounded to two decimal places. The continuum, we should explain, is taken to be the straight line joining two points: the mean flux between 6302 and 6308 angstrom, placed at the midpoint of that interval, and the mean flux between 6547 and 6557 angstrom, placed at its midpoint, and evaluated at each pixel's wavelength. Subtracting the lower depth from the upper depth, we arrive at -0.03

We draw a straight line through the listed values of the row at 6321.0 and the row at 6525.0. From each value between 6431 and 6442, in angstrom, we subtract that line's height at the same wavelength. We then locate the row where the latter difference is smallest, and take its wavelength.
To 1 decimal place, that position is 6436.5 angstrom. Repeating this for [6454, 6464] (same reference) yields 6457.5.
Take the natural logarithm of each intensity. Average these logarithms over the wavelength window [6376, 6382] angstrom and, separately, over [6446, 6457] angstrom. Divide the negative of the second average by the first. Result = -0.99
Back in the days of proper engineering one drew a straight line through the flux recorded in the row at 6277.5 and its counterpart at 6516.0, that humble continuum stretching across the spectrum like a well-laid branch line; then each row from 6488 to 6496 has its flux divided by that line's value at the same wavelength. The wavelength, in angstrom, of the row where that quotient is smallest 6489.0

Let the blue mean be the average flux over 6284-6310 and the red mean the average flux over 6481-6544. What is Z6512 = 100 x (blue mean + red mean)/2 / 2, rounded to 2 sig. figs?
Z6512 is 92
